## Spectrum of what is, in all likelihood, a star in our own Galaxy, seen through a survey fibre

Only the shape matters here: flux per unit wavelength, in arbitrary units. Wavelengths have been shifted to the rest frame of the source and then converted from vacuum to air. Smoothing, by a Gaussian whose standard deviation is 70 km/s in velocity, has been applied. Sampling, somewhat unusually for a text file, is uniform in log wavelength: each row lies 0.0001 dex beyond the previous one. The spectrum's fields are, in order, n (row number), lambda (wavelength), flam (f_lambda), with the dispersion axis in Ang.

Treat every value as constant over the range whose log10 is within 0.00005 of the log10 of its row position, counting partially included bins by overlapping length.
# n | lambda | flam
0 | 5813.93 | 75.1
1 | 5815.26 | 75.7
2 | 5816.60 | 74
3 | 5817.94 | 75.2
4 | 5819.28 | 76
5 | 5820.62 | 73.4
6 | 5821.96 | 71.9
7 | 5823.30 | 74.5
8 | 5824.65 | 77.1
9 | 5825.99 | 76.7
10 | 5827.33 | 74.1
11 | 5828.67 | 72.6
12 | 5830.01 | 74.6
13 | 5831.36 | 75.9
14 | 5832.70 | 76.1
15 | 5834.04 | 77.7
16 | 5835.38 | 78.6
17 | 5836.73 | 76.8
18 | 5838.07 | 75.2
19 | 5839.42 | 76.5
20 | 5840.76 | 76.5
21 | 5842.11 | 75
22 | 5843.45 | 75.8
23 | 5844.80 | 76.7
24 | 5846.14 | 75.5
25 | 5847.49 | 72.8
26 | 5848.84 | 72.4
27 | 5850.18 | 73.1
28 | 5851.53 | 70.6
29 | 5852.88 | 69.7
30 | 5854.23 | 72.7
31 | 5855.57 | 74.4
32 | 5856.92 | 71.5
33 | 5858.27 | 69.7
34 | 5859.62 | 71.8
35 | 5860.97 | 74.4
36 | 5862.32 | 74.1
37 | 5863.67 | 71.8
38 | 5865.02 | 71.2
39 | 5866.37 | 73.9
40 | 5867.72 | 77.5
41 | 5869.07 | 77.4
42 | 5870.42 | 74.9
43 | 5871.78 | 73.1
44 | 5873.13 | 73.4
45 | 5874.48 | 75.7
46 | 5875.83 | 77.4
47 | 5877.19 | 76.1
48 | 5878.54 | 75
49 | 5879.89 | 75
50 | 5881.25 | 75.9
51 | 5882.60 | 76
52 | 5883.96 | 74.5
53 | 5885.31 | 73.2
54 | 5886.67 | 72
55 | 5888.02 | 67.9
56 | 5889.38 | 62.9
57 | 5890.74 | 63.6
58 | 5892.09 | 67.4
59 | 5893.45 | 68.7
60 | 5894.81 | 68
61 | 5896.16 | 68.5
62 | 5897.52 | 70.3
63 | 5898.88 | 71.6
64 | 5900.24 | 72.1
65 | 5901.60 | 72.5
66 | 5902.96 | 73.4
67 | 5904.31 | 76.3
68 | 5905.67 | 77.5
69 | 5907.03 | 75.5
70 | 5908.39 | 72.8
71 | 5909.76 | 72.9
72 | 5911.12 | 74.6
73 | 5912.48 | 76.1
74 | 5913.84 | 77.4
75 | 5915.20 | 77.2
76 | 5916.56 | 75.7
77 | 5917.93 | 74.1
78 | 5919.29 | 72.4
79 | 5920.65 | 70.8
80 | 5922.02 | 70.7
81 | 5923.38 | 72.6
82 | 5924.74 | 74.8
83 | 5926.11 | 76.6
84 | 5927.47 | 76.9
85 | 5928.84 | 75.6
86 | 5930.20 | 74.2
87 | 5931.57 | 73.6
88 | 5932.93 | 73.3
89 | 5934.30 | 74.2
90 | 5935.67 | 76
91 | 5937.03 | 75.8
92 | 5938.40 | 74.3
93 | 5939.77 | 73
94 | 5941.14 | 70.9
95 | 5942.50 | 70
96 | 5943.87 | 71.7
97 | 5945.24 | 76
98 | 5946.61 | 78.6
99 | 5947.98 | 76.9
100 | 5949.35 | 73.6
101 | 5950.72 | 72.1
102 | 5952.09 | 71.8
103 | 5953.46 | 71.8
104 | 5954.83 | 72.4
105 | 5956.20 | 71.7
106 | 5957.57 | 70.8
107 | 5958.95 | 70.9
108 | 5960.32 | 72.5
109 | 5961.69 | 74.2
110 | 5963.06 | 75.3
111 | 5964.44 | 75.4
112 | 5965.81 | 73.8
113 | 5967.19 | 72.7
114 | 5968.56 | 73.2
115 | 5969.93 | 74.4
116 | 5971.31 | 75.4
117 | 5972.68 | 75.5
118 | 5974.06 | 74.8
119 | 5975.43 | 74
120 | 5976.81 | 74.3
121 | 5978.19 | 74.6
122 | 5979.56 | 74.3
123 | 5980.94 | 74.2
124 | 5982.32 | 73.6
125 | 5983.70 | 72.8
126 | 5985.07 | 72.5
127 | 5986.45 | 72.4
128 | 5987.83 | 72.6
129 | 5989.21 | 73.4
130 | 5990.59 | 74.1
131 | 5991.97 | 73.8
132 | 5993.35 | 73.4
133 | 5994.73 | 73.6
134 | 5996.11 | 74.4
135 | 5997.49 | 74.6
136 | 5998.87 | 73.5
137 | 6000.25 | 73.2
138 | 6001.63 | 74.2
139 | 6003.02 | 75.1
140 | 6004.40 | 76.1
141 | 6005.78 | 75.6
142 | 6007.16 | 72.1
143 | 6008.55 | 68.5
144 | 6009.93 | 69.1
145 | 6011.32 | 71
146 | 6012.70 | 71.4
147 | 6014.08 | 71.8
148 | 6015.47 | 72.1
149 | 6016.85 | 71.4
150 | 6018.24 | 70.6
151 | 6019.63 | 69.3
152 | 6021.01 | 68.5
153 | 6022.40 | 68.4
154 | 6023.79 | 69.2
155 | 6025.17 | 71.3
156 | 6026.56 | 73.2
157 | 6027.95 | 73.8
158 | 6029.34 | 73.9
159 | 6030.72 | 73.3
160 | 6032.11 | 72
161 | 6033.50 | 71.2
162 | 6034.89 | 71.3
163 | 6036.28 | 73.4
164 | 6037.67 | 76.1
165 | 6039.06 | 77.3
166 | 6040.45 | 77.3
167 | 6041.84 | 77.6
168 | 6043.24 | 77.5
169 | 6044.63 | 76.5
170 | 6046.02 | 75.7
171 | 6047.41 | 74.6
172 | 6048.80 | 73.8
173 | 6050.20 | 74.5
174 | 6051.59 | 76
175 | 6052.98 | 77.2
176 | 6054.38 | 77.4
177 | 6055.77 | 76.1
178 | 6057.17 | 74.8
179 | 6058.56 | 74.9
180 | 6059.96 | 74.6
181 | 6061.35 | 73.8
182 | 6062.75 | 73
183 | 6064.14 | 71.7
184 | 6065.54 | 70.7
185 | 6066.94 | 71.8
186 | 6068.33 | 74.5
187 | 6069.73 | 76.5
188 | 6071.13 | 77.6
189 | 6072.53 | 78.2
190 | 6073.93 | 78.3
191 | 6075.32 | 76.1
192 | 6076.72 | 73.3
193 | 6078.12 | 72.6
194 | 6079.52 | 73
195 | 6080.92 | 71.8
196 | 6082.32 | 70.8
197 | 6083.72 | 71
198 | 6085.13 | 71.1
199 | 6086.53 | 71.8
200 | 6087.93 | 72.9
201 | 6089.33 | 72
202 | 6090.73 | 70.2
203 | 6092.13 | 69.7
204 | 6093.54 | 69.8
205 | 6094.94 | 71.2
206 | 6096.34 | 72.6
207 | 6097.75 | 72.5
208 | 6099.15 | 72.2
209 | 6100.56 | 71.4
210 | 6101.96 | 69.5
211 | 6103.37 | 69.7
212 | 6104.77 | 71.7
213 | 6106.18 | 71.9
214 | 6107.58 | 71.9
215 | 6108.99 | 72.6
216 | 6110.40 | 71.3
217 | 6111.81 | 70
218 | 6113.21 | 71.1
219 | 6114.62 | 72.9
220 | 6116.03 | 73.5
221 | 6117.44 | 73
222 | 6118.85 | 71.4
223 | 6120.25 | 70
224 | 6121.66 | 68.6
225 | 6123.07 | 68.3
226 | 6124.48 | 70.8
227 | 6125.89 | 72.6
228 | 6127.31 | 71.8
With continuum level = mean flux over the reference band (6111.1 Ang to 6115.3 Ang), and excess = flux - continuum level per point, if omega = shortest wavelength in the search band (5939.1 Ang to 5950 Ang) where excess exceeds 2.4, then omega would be 5945.24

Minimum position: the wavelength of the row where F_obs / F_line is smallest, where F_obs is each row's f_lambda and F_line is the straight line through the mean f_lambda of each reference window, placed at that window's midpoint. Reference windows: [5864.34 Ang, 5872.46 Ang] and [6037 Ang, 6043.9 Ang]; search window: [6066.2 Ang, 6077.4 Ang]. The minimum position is 6066.94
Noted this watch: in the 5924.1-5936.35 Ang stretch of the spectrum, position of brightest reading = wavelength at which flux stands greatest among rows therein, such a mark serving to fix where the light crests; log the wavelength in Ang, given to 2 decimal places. 5927.47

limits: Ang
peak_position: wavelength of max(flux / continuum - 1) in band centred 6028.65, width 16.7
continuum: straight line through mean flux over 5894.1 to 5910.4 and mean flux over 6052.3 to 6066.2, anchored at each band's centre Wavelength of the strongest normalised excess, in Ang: 6029.34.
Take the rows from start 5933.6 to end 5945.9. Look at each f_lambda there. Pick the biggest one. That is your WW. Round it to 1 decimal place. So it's 76.0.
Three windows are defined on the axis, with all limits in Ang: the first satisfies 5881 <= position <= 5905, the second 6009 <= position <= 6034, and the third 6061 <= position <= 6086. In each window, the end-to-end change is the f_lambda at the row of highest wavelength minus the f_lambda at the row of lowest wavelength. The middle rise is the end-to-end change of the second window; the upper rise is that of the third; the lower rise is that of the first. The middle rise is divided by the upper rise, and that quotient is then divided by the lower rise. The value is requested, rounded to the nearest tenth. -1.9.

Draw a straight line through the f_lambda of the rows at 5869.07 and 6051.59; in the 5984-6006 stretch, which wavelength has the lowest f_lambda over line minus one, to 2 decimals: 5986.45 Ang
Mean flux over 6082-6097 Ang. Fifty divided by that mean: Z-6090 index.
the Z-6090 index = 0.702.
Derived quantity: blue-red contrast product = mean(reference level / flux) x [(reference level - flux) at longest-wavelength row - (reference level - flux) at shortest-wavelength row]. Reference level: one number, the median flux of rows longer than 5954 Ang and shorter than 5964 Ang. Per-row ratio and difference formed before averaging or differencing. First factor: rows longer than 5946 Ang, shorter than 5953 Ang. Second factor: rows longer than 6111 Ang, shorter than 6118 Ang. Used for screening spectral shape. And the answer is -2.9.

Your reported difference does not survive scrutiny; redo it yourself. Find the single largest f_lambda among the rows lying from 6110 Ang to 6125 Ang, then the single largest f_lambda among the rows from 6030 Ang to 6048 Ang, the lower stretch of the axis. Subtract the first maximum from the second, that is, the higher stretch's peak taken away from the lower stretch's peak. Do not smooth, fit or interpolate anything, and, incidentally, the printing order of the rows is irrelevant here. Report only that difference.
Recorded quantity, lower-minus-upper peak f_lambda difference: 4.1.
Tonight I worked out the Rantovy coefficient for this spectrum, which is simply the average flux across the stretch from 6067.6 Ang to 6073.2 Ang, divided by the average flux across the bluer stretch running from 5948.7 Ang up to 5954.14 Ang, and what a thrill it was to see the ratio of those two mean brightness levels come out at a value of 1.06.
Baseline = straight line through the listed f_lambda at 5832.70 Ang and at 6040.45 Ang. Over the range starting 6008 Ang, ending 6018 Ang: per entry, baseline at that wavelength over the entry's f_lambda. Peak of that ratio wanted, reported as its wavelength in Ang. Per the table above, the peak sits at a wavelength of 6008.55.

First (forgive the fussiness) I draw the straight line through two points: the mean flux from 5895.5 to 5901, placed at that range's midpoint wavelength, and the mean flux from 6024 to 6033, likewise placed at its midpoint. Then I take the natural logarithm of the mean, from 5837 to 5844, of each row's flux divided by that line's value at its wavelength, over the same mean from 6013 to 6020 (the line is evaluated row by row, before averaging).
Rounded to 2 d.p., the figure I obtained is 0.11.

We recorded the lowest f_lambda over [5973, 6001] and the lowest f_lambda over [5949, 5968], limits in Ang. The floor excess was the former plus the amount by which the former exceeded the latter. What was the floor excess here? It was 74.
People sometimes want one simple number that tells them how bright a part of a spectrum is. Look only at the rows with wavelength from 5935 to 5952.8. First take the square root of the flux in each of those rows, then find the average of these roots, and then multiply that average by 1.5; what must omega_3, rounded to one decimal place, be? 12.9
